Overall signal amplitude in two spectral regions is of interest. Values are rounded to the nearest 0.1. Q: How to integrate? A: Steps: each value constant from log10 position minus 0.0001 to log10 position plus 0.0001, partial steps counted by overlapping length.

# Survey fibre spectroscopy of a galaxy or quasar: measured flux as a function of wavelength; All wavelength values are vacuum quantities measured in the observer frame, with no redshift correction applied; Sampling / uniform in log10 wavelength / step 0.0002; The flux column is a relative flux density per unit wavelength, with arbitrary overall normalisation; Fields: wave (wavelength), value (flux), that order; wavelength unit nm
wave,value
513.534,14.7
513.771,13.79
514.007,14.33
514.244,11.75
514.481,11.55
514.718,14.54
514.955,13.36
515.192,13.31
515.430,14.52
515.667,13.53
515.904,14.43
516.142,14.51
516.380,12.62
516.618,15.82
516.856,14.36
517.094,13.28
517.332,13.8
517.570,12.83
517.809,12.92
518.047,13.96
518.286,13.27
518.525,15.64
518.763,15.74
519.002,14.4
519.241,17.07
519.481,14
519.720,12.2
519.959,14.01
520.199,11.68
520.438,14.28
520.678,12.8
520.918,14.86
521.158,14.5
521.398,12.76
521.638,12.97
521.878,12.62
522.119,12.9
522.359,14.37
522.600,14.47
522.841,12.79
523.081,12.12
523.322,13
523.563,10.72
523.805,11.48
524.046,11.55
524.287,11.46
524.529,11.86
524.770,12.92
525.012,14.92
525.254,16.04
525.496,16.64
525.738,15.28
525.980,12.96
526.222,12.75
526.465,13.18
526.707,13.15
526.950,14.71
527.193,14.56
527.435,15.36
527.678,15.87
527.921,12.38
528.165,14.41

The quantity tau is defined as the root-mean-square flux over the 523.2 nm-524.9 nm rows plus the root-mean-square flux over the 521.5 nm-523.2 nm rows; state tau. 25.1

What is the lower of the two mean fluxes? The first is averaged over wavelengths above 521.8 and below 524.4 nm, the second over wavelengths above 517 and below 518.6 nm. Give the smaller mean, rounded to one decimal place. 12.5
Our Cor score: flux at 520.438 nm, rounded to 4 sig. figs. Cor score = 14.28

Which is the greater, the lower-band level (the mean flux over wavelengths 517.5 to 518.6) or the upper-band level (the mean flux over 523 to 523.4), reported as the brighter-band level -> 13.7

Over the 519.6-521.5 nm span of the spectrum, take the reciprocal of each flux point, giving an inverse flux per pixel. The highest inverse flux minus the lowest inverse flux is 0.018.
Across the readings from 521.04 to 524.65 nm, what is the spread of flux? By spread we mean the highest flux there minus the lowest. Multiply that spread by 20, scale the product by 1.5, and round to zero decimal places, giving 113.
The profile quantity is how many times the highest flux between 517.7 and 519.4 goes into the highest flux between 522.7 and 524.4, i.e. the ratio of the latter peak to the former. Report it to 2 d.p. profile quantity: 0.76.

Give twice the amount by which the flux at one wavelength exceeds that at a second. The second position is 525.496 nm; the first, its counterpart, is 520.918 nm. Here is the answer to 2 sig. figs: -3.6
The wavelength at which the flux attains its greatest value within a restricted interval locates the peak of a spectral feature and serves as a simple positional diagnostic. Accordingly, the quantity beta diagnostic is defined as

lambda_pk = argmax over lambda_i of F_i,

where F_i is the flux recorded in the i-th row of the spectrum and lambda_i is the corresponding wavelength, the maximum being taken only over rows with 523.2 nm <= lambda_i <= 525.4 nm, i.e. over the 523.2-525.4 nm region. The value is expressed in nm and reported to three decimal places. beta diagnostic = 525.254 nm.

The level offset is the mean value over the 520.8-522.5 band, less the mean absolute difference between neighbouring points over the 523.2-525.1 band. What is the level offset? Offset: 12.6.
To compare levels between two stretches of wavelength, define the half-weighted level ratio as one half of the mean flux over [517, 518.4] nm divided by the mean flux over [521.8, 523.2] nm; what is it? 0.50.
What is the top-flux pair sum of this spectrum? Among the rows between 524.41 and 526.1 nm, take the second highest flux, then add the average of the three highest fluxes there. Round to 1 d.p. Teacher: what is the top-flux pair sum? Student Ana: 32.0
